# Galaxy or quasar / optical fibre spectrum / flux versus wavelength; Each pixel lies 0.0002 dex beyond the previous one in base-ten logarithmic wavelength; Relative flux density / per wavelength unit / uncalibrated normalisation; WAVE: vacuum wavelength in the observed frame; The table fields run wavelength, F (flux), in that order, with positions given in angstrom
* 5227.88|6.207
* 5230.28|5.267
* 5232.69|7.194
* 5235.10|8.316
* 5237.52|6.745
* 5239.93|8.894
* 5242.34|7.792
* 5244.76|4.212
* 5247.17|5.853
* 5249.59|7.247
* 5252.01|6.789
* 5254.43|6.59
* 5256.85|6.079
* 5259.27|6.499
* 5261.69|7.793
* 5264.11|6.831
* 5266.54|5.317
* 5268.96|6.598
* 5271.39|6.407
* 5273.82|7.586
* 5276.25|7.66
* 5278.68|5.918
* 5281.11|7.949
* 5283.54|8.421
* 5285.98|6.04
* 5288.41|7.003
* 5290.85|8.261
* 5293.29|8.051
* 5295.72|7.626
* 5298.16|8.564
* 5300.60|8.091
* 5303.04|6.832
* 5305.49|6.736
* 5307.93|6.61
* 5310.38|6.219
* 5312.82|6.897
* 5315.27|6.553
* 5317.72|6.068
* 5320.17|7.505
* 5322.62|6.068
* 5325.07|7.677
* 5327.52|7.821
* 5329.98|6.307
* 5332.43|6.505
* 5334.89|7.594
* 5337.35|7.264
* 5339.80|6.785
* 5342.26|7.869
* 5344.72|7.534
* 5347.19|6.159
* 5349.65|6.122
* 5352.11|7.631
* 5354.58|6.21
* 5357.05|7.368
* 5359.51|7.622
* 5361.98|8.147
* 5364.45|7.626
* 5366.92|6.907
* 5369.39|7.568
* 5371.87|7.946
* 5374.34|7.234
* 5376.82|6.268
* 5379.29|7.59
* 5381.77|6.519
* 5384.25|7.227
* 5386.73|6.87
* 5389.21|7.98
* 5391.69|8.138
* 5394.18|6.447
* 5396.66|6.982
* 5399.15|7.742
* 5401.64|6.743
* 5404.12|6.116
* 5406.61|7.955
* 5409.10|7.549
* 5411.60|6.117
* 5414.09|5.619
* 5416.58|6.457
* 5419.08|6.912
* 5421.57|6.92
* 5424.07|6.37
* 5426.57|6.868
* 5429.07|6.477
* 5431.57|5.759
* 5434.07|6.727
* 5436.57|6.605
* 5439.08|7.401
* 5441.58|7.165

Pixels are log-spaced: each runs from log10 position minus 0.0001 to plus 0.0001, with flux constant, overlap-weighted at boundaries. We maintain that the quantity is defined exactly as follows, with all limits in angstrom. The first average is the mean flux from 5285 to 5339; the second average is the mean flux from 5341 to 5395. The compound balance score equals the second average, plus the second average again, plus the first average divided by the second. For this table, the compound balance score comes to 15.4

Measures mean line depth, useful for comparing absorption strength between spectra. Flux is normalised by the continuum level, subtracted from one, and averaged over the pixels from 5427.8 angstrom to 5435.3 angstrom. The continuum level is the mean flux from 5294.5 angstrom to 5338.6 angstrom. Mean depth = 0.10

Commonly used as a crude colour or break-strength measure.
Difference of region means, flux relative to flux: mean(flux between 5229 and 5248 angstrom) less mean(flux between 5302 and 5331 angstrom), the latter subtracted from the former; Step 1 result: 0.0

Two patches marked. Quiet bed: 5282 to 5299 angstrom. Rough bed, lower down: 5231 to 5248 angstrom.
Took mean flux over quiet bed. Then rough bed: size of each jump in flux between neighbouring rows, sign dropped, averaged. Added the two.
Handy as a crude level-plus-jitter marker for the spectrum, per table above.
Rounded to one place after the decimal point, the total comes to 9.6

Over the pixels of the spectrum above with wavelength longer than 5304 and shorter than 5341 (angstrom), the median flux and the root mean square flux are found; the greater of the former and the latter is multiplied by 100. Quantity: 686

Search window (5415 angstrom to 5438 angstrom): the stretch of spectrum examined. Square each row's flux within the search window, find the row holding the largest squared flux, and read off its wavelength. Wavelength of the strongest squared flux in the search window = 5421.57 angstrom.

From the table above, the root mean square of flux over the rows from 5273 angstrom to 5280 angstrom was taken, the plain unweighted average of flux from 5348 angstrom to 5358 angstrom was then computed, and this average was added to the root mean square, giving 13.9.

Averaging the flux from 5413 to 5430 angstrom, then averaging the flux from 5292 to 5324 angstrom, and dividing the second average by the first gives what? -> 1.08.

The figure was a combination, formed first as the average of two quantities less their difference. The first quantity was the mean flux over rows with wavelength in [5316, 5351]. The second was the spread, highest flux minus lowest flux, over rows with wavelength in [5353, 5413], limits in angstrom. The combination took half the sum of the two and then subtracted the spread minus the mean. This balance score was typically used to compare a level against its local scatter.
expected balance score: 9.4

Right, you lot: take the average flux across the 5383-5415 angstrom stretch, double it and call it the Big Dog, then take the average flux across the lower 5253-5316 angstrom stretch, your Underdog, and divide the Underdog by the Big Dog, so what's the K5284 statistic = 0.500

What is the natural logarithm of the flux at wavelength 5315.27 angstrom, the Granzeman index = 1.88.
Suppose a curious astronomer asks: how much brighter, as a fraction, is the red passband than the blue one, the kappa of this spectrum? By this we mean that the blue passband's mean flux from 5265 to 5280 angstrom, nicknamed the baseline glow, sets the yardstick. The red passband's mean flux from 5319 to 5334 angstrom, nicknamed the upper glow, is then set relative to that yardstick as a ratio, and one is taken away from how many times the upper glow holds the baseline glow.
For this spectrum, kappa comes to 0.06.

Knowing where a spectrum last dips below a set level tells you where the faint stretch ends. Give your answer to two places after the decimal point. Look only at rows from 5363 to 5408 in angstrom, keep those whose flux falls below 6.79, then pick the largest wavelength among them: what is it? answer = 5404.12 angstrom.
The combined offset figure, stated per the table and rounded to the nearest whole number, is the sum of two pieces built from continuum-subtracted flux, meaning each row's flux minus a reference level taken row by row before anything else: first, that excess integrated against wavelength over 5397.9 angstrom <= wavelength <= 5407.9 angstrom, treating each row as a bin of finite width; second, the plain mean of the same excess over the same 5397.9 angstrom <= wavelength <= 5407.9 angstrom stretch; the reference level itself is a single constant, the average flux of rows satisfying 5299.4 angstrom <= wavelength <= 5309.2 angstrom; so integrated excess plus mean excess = 1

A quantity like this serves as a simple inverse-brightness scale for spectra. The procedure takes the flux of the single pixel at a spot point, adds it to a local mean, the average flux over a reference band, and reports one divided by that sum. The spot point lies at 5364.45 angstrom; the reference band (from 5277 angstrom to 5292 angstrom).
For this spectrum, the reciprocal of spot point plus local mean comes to 0.067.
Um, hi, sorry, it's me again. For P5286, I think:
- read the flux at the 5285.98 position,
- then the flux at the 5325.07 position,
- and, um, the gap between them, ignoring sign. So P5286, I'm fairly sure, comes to 1.6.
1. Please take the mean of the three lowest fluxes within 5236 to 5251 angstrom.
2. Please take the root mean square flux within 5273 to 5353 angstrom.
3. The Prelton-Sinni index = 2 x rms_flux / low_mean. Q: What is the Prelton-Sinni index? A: 2.57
